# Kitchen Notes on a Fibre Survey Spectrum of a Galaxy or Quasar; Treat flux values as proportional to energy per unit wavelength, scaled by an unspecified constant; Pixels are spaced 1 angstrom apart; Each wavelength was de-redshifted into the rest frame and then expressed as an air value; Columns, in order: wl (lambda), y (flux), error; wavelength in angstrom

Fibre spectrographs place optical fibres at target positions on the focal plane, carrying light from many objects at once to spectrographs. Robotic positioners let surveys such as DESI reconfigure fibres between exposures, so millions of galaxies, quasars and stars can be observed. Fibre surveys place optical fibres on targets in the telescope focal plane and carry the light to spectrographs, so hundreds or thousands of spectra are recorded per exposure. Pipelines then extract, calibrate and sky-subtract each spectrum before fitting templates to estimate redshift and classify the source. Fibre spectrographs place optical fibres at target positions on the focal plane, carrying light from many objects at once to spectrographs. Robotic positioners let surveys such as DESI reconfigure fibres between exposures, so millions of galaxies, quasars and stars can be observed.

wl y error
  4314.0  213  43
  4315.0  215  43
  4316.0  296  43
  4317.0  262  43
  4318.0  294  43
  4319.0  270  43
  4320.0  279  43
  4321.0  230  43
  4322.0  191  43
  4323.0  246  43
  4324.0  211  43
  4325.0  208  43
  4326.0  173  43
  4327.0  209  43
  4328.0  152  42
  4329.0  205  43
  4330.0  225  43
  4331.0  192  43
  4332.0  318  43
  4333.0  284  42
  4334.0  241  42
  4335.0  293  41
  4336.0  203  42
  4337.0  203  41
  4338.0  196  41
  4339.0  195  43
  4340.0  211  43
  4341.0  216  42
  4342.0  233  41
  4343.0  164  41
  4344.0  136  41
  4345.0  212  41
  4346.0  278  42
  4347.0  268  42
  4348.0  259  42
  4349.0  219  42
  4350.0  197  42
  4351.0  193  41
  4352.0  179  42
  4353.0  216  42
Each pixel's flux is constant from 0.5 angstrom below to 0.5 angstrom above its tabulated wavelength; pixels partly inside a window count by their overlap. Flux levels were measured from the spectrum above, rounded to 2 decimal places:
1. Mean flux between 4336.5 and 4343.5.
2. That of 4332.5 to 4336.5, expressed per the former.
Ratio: 1.26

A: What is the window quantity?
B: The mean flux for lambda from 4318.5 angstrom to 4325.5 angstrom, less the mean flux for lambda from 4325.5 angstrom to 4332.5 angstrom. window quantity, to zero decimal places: 23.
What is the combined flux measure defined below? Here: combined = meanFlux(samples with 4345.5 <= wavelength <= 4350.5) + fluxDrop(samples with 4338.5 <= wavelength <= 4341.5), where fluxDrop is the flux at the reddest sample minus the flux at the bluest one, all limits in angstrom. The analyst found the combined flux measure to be 265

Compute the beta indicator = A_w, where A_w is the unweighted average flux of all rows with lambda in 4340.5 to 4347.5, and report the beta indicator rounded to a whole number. 215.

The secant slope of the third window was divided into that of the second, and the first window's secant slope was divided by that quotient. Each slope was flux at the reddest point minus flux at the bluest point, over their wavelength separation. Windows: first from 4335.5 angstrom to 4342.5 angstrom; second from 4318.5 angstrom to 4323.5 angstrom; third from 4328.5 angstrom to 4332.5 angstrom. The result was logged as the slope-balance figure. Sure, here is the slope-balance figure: -31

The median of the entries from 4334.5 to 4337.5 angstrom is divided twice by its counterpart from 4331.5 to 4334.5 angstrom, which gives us 0.0025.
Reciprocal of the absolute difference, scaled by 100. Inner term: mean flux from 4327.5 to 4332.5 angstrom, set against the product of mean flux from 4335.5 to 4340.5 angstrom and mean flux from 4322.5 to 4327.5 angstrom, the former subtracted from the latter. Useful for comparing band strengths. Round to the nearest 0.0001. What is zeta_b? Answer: 0.0024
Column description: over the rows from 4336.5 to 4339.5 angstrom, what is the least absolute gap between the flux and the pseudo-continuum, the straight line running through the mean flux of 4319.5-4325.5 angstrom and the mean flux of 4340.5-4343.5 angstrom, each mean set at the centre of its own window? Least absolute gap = 7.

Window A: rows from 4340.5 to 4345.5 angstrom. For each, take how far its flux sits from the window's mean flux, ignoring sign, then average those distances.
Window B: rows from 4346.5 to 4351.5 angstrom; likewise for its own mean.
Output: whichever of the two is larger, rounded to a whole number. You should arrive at 34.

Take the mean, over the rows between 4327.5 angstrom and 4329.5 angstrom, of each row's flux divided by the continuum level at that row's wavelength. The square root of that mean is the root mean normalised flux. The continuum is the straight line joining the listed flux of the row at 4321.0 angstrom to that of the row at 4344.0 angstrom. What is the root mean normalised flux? 0.95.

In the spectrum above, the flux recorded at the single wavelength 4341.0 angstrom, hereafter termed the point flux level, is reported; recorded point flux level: 216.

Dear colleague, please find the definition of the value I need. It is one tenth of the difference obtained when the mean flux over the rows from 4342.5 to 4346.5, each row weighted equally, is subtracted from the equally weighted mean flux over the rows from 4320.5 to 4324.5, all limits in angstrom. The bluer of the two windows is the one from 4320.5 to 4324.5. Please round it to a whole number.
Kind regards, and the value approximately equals 2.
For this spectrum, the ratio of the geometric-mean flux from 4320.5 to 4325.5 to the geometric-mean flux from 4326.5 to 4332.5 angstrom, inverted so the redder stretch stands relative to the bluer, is 0.98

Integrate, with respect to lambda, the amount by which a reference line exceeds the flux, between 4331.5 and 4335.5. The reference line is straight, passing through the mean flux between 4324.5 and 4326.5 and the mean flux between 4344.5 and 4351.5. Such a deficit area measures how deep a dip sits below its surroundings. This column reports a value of -315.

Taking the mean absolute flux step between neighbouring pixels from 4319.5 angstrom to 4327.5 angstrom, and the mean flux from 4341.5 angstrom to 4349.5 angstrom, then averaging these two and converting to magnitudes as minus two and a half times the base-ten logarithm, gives -5.27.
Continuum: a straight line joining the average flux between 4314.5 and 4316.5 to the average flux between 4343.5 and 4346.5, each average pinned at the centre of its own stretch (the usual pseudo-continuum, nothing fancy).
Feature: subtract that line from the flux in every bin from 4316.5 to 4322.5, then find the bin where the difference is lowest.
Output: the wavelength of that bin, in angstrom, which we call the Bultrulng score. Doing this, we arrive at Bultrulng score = 4322.0 angstrom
